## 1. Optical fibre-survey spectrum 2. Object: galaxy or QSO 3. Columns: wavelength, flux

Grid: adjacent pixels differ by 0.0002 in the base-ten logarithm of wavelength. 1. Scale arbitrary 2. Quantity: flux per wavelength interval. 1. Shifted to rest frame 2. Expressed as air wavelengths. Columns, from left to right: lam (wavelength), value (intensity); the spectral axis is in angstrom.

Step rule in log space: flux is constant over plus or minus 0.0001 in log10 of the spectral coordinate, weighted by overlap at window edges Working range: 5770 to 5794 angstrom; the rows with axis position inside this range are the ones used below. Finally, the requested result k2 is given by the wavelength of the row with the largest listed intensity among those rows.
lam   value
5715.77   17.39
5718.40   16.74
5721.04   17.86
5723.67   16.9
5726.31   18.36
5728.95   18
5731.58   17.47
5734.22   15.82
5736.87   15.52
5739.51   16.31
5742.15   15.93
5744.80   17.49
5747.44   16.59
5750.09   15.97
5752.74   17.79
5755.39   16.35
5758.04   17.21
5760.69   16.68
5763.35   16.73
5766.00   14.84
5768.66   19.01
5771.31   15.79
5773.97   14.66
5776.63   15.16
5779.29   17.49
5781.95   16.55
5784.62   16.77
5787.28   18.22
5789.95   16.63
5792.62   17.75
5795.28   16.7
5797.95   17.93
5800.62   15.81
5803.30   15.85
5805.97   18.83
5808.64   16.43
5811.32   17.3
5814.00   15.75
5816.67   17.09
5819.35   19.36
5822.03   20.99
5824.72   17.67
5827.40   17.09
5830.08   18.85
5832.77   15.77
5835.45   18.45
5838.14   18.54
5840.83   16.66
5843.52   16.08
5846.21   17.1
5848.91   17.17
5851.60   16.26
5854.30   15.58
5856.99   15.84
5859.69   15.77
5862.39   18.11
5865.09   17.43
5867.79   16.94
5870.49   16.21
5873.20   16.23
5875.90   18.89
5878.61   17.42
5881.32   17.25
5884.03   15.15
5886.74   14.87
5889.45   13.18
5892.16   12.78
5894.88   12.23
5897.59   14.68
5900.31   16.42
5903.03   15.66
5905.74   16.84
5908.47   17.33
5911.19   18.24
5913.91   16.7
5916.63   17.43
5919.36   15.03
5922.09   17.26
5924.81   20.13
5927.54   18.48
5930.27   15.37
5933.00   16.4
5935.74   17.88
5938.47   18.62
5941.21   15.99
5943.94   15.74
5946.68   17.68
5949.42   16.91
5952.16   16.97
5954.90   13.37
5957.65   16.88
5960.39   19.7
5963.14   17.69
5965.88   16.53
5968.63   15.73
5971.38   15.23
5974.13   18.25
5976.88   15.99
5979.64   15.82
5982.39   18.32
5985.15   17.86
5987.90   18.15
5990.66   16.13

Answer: 5787.28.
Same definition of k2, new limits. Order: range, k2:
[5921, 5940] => 5924.81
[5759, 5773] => 5768.66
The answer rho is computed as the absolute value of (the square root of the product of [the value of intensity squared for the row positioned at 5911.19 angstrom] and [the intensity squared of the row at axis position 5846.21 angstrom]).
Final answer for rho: 312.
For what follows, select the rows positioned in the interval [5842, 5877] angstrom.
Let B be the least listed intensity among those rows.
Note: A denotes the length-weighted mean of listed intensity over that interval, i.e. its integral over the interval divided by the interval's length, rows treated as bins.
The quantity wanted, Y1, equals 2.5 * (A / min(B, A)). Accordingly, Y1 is 2.68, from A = 16.7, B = 15.58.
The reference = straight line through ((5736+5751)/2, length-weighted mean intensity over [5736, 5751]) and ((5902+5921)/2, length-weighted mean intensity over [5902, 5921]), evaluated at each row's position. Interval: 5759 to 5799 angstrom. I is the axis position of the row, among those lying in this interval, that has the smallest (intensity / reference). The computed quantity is 5773.97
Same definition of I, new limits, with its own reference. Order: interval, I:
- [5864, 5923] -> 5894.88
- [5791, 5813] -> 5800.62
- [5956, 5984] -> 5971.38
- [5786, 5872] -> 5854.30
